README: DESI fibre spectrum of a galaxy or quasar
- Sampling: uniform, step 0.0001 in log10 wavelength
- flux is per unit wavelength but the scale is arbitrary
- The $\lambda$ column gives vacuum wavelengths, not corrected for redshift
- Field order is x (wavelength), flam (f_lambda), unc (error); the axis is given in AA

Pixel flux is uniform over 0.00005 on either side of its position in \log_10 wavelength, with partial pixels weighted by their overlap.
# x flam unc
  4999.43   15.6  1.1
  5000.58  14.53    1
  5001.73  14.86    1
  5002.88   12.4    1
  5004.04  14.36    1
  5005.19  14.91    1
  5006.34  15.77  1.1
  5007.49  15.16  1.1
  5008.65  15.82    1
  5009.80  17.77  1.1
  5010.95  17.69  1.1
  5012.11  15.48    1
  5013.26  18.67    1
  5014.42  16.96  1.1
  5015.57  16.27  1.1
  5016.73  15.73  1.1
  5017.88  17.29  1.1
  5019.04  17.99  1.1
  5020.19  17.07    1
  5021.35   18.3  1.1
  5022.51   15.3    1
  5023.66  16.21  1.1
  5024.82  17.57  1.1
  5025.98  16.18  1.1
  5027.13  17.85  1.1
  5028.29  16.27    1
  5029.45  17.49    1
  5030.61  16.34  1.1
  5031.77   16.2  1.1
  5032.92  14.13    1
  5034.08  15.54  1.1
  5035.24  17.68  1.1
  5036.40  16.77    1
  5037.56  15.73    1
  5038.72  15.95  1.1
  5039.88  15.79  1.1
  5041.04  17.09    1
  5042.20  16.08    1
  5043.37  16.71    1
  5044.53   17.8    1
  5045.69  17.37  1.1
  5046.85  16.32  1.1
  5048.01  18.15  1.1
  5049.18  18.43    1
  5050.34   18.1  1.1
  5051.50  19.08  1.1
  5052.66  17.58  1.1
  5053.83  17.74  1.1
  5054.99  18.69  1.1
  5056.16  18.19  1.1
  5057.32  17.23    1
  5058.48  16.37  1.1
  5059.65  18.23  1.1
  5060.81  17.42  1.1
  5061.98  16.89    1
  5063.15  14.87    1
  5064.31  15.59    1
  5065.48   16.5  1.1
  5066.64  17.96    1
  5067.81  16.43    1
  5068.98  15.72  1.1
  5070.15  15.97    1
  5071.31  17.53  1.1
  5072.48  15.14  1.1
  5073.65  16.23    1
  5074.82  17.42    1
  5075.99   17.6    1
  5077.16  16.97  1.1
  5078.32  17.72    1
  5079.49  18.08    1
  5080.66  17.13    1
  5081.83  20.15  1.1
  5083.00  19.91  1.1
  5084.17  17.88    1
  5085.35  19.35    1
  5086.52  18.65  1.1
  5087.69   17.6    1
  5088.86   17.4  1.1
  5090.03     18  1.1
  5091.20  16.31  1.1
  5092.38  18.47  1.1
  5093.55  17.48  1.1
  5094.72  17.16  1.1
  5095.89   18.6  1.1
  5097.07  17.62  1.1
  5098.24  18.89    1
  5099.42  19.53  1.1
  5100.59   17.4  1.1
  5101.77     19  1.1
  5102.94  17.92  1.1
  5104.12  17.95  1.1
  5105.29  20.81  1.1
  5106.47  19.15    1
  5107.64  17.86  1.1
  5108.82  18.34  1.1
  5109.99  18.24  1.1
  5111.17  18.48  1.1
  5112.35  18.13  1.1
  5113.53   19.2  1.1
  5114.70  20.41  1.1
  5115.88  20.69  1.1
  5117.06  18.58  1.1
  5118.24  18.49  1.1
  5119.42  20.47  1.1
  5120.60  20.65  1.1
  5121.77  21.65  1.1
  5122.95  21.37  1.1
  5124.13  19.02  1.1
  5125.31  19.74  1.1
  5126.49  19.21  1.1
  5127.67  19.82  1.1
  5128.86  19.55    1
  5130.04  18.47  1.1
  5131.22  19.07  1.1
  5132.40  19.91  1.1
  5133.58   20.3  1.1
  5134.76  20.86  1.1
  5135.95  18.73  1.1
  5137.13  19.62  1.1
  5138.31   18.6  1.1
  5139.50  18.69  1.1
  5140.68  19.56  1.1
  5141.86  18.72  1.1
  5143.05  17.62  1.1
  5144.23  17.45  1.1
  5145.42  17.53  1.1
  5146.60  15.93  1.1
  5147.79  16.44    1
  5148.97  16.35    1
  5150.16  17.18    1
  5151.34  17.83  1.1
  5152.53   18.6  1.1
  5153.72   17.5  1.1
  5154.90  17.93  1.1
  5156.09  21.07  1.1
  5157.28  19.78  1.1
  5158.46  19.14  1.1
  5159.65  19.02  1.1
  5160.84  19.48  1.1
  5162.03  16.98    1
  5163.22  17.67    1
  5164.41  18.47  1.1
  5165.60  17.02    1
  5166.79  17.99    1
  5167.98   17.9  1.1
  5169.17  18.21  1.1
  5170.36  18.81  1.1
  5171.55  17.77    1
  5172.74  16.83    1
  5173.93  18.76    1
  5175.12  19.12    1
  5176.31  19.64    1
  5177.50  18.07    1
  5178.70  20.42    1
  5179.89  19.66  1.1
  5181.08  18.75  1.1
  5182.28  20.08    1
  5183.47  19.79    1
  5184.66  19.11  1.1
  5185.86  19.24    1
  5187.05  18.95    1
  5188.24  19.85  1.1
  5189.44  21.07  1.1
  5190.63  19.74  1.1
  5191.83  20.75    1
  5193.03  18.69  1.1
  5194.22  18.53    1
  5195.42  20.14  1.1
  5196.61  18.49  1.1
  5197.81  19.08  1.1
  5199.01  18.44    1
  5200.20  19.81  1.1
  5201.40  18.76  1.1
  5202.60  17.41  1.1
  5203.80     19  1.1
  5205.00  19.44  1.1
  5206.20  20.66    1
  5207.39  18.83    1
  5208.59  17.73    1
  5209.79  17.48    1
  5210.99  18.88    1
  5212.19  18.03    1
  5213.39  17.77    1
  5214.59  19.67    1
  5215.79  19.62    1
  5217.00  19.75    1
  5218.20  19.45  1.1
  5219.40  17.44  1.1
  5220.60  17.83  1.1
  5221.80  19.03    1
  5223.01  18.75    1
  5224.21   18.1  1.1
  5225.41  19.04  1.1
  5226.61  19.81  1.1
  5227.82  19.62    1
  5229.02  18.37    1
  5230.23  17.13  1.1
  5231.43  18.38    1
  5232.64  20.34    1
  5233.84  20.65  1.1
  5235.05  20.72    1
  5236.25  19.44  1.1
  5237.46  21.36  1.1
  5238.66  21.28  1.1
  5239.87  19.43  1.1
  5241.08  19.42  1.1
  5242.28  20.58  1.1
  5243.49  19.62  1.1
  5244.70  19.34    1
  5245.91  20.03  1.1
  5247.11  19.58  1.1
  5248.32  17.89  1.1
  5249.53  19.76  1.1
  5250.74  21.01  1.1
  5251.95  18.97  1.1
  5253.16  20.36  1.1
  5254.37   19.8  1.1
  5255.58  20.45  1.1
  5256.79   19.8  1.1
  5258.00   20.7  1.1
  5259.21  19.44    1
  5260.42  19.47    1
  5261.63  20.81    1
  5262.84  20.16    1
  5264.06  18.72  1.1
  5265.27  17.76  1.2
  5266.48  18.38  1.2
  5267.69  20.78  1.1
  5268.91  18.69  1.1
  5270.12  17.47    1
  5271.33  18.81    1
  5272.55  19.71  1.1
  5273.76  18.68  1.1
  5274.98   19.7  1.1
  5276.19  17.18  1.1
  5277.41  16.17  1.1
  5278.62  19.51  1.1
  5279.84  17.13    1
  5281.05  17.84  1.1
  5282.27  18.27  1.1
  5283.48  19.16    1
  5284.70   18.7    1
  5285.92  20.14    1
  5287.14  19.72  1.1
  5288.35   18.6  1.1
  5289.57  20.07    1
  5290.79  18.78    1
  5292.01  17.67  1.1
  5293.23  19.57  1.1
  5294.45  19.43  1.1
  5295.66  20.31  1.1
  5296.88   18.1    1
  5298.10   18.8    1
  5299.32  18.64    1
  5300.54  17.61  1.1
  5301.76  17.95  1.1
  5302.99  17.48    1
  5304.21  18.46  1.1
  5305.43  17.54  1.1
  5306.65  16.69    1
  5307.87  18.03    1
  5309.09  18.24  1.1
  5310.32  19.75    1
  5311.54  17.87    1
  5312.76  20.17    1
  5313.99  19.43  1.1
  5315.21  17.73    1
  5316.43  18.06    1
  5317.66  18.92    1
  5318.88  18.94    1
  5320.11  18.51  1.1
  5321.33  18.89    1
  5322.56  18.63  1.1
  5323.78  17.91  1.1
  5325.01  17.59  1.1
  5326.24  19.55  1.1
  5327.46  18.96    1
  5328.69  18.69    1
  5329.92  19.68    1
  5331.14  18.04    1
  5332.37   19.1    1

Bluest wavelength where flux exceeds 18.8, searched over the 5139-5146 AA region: 5140.68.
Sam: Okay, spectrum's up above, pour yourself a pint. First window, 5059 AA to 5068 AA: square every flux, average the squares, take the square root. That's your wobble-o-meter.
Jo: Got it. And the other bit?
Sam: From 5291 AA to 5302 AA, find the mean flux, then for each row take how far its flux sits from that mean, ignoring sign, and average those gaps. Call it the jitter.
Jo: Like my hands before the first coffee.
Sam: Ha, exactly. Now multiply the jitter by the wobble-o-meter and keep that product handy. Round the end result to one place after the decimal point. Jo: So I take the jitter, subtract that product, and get -11.9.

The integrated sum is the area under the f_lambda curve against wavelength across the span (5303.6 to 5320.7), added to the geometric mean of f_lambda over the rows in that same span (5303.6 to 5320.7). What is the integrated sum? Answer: 334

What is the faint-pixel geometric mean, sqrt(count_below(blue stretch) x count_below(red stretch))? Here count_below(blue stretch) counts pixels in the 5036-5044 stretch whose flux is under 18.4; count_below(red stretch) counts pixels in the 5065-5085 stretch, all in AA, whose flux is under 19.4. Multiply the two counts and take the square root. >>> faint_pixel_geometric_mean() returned 10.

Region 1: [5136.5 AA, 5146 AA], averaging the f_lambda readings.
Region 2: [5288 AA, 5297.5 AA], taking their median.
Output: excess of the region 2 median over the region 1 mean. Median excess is 0.63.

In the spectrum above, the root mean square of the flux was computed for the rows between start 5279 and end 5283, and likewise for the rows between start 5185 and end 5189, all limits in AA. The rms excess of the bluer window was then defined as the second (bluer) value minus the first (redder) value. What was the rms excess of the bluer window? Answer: 1.6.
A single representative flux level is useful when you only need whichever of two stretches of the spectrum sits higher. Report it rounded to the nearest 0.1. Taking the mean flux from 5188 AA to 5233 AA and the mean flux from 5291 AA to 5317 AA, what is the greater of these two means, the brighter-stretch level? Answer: 19.0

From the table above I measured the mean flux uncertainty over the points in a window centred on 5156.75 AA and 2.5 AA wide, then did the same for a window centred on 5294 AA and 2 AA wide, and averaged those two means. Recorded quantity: 1.10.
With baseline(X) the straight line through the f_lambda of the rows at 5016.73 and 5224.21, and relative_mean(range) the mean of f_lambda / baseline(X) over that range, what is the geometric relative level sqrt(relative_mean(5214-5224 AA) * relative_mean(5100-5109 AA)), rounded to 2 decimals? 1.08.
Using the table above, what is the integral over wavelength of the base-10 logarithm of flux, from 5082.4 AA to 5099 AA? 21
